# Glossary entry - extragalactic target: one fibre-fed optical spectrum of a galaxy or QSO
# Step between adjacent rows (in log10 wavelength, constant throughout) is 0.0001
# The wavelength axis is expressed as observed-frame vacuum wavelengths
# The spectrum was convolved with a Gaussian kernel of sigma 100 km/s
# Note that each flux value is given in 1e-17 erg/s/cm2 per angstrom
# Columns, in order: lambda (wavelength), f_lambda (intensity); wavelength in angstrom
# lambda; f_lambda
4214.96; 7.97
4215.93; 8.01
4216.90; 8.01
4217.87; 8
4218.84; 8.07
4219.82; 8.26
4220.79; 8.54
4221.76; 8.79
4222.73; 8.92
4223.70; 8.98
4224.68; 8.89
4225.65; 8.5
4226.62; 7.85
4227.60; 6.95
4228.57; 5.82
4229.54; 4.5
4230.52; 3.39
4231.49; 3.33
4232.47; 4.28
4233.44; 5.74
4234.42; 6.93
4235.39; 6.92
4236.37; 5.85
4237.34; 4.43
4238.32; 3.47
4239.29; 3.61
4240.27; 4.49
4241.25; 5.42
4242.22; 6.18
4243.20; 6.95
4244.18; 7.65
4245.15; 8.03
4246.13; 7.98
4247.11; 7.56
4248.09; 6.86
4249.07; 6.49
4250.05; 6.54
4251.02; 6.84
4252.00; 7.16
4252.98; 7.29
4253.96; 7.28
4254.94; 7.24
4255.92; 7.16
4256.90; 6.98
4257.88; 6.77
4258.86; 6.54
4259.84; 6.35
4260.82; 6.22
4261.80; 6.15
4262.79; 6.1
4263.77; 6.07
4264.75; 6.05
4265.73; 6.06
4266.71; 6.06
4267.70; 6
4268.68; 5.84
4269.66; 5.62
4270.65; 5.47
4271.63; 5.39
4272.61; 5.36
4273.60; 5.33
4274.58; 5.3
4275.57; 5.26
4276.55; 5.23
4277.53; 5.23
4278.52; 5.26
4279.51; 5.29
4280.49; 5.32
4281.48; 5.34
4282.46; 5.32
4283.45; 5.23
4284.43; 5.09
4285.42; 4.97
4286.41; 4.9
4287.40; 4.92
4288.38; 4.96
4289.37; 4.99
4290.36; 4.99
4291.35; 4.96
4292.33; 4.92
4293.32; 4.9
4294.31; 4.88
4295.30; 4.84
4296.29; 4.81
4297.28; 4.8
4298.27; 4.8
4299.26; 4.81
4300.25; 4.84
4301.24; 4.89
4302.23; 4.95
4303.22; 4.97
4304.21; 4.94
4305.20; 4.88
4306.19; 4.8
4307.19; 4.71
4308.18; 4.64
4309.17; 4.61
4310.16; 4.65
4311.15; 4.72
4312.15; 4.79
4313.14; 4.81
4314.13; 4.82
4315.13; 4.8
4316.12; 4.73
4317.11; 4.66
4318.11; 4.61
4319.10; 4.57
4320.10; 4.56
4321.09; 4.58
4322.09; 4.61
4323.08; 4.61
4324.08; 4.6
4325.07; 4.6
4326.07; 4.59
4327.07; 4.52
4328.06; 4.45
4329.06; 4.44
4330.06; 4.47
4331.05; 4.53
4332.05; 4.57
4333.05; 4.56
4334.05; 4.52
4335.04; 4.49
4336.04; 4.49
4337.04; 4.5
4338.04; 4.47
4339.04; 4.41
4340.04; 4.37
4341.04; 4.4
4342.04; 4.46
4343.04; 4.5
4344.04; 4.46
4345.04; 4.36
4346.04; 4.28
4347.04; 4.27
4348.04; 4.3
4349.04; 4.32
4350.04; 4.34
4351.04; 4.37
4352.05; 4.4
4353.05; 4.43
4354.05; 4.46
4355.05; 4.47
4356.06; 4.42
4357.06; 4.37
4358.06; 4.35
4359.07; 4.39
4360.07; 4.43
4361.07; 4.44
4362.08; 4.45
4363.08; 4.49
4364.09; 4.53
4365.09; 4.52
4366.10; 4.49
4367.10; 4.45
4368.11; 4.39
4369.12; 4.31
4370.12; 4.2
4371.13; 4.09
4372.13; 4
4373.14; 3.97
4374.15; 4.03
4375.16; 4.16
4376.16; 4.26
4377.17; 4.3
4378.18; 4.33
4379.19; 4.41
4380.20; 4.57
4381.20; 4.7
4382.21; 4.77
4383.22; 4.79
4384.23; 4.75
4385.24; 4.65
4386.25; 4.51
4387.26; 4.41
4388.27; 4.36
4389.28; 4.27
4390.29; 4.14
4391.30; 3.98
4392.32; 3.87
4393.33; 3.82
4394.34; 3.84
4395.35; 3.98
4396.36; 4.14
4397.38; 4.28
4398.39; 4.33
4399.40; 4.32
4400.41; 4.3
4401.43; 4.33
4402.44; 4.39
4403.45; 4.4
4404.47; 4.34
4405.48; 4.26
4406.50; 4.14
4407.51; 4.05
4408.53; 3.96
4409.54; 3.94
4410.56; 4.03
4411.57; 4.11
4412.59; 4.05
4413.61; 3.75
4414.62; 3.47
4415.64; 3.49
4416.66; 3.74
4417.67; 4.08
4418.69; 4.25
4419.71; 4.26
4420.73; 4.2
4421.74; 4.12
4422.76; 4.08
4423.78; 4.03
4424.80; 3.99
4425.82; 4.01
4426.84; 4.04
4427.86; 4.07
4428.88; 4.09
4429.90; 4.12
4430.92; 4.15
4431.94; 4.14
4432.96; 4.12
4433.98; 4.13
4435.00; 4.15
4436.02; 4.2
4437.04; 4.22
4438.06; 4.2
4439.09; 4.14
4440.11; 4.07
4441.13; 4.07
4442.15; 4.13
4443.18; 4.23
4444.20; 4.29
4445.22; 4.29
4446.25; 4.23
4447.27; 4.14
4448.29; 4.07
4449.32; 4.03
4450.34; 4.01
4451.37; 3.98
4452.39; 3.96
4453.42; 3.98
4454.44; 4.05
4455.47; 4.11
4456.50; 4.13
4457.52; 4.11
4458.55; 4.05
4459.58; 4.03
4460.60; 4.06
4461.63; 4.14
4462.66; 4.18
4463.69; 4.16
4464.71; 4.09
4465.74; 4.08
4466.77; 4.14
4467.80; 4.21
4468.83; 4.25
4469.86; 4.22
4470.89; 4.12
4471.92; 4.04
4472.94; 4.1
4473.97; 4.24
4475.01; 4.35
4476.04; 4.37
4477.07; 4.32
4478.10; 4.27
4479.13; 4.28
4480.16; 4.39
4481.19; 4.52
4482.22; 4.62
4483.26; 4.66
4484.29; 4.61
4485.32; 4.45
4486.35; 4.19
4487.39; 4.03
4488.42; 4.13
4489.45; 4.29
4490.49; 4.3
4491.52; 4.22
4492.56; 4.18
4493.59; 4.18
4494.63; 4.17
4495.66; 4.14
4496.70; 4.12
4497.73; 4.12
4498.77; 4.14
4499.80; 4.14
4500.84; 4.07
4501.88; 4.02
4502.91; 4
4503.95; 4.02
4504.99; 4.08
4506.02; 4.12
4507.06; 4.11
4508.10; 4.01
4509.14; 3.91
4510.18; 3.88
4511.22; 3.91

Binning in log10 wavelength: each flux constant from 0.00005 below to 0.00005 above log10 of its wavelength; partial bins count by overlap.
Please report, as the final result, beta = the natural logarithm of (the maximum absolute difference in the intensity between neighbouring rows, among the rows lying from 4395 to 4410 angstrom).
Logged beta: -1.83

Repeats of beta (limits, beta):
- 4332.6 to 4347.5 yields -2.30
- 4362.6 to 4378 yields -2.04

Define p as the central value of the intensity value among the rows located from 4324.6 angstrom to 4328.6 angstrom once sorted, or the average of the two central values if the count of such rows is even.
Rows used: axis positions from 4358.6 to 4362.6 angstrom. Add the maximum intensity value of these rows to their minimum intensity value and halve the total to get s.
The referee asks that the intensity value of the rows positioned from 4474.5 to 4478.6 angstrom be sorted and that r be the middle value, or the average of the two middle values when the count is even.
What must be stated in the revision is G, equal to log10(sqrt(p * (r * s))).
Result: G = 0.97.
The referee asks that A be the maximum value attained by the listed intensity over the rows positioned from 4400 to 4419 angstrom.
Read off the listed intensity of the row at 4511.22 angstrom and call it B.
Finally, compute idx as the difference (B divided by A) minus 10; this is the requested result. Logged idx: -9.11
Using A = 4.4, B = 3.91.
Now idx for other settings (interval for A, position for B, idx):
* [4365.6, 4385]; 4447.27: -9.14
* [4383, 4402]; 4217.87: -8.33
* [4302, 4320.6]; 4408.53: -9.20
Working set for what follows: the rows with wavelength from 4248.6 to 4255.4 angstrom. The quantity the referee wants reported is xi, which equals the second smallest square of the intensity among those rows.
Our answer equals 42.8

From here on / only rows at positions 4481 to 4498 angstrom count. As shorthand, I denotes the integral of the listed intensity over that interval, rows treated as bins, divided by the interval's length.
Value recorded 4.29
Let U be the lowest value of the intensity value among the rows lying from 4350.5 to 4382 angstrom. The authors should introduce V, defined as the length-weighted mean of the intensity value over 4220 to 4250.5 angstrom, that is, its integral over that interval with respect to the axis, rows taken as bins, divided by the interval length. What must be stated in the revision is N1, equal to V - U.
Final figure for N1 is 2.5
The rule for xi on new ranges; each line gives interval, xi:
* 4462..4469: 16.7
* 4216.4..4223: 64.2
